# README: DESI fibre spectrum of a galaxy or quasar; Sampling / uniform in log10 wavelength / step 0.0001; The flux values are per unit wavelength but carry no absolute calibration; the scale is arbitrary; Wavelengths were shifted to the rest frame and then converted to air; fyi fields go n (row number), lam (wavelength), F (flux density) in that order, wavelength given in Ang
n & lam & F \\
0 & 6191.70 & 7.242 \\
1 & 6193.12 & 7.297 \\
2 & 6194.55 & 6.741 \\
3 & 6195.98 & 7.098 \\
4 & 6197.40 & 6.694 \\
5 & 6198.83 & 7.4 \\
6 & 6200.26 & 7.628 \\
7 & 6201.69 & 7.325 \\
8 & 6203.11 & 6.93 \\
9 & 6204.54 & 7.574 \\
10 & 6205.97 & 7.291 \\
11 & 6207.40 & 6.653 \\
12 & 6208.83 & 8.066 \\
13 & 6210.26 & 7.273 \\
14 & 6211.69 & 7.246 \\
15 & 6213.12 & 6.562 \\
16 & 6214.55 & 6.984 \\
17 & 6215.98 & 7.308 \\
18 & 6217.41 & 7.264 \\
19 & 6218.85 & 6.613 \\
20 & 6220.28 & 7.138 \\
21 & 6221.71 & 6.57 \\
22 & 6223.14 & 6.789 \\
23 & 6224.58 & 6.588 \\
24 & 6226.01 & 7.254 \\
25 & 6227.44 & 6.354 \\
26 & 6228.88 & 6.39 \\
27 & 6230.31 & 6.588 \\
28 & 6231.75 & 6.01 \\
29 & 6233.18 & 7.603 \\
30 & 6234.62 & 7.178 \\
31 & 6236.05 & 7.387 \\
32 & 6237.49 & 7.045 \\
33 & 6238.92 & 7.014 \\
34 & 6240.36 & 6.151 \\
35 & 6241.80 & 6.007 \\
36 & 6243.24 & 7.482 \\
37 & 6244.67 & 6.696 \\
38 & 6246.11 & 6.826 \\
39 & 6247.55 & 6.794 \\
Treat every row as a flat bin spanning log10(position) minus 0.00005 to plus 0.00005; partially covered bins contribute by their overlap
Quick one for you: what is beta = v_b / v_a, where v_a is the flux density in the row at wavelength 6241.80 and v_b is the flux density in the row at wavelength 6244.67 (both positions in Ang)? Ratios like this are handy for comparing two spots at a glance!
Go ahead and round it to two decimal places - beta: 1.11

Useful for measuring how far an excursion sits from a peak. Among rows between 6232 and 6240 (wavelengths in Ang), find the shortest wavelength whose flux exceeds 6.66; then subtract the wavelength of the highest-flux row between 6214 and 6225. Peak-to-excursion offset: 17.2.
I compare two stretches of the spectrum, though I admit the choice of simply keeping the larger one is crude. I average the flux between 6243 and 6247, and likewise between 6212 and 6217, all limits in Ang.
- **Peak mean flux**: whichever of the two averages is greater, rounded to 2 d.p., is 7.00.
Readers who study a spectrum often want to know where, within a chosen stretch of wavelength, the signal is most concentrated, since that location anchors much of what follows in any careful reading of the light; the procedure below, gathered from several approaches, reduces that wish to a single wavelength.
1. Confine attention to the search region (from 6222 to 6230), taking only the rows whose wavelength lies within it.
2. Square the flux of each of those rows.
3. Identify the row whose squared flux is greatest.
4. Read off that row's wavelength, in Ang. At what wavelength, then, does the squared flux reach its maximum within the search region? 6226.01 Ang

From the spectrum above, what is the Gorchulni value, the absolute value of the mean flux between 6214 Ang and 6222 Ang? 7.0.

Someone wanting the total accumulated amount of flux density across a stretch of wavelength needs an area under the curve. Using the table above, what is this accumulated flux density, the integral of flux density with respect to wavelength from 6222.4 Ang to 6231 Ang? 57.3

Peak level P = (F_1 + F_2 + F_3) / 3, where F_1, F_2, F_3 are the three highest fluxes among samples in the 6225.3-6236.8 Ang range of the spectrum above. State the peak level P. 7.41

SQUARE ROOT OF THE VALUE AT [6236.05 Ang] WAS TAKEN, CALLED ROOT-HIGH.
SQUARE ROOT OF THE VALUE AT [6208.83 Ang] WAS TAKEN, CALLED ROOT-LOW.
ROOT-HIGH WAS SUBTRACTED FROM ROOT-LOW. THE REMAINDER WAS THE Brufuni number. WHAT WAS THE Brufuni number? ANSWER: 0.12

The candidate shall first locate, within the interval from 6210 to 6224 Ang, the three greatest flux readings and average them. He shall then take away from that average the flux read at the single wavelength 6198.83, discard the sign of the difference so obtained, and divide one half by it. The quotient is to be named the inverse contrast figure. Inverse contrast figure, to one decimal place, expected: 4.2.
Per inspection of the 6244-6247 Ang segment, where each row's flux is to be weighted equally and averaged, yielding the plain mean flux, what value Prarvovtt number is 6.76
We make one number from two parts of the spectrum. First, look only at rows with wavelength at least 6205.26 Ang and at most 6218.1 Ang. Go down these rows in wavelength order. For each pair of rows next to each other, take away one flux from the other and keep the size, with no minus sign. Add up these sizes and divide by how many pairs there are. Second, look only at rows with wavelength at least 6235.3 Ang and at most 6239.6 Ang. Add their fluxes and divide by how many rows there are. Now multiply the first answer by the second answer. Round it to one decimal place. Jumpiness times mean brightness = 3.9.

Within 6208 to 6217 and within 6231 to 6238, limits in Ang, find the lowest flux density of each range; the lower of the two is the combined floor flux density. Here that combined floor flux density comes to 6.0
